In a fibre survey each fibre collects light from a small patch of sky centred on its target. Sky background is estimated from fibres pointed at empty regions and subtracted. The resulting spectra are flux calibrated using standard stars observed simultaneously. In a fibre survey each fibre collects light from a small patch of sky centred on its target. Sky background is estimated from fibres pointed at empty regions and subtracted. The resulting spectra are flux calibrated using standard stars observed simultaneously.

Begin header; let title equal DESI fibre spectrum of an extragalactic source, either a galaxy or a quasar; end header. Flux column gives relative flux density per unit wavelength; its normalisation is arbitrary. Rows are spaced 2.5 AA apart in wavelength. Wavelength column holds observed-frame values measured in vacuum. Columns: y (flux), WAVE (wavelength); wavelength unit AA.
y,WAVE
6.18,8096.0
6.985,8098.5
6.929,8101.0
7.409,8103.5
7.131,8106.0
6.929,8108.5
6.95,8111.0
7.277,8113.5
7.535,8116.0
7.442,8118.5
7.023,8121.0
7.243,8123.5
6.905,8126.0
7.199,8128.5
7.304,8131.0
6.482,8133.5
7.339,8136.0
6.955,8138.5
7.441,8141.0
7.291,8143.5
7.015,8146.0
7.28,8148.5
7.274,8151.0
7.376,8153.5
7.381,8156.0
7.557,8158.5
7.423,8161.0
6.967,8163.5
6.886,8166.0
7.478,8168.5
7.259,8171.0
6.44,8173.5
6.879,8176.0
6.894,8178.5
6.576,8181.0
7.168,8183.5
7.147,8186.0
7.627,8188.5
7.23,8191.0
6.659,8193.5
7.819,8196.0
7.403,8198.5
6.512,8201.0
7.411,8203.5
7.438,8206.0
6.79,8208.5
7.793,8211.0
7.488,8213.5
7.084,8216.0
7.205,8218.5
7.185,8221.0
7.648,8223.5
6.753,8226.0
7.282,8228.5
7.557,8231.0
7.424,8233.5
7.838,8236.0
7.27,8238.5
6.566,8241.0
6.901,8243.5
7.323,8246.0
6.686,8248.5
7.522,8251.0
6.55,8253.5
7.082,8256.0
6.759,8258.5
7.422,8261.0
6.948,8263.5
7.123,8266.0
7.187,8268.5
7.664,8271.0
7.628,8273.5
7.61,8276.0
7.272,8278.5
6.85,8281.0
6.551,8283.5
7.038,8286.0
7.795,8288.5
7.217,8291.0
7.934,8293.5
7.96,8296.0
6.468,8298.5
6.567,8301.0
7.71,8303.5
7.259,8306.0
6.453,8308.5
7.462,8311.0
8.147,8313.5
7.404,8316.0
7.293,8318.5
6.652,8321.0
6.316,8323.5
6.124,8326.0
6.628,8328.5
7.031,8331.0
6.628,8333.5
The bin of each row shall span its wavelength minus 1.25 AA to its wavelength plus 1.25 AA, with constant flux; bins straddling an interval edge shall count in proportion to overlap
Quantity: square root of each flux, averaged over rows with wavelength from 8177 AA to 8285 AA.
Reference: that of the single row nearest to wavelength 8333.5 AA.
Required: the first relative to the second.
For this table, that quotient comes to 1.04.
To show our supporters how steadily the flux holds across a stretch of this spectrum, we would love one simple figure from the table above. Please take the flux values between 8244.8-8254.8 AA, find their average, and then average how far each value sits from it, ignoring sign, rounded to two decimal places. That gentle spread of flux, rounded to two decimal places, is 0.40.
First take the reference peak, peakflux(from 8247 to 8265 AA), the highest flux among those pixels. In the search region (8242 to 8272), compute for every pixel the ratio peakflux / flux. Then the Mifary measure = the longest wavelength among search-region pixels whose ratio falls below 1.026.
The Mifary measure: 8271.0 AA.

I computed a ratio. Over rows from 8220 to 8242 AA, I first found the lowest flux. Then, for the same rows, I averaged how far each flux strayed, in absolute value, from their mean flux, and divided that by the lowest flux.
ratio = 0.046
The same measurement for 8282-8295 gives 0.068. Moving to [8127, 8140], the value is 0.042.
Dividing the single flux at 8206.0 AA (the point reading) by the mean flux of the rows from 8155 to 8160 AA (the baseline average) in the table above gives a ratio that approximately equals 1.00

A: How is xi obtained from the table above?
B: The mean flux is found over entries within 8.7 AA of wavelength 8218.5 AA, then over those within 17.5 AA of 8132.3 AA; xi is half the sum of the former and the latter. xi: 7.24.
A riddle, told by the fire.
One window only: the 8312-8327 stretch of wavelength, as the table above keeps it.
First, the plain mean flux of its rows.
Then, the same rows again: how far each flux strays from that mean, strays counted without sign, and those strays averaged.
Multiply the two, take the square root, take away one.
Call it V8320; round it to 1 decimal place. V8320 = 1.1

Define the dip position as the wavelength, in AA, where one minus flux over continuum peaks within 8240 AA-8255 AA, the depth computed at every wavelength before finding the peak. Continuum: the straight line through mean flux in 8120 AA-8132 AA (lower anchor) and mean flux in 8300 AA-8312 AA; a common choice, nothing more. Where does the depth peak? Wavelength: 8253.5 AA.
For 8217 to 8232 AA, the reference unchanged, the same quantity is 8226.0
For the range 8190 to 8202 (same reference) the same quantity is 8201.0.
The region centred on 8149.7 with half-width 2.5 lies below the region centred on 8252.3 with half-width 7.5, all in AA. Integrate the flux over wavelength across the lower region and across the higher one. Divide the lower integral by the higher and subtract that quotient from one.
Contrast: 0.7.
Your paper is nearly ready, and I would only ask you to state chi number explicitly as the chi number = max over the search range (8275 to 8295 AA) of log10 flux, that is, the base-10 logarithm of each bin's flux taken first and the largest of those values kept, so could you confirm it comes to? 0.899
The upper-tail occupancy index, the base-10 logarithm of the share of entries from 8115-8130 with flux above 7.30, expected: -0.48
